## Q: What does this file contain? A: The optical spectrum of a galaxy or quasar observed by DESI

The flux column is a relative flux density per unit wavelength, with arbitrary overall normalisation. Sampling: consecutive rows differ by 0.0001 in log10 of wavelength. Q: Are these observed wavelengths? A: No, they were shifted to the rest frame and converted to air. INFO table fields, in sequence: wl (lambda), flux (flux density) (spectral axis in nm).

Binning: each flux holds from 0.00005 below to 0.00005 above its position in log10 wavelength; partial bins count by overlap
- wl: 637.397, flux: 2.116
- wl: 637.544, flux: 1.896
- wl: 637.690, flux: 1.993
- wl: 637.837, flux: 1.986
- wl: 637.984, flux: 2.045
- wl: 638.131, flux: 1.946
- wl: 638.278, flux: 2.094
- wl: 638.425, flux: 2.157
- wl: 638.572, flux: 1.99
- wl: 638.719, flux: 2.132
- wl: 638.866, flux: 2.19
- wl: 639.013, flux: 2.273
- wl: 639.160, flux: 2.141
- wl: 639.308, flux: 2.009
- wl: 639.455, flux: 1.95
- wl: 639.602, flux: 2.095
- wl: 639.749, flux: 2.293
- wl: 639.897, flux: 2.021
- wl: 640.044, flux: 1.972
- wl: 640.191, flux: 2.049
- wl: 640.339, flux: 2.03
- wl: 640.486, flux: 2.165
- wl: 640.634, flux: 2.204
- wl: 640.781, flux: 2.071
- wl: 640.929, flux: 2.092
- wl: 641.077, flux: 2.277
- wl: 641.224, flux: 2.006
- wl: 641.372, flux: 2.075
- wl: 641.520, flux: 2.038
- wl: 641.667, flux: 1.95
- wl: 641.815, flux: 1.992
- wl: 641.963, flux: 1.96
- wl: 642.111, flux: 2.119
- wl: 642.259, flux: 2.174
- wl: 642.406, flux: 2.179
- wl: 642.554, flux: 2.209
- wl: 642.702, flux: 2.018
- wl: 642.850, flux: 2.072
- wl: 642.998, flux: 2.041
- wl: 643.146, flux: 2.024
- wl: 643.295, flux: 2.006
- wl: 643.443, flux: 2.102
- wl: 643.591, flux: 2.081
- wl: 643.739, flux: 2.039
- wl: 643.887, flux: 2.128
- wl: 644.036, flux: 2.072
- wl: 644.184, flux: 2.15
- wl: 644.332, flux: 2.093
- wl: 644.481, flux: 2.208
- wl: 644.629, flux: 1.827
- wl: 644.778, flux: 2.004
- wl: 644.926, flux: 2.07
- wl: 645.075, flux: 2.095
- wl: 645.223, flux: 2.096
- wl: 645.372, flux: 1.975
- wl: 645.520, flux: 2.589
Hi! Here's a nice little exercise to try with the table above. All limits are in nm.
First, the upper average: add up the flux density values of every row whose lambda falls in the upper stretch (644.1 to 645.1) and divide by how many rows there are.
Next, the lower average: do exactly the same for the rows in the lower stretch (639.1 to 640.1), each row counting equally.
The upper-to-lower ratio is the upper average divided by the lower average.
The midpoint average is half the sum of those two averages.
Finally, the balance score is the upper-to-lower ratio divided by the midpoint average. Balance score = 0.483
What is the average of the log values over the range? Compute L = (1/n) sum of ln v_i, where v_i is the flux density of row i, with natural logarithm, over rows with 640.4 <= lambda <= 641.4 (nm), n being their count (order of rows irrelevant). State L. 0.754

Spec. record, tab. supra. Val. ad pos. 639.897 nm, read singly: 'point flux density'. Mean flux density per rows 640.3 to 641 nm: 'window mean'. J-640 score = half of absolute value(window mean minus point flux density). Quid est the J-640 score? 0.05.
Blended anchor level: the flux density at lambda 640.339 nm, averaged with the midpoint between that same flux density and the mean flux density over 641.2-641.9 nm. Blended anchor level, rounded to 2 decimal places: 2.03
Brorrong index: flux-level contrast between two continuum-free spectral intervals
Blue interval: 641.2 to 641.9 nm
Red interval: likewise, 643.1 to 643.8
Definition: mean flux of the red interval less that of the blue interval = 0.04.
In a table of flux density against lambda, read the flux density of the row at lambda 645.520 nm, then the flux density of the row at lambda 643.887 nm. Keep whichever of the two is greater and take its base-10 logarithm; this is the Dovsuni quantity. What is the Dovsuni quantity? 0.413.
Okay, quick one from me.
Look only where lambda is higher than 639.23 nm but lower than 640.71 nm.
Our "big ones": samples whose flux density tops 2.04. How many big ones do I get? 5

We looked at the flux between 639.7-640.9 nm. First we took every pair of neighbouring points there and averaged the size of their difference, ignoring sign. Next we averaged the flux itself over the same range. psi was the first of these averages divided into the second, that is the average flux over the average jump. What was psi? 20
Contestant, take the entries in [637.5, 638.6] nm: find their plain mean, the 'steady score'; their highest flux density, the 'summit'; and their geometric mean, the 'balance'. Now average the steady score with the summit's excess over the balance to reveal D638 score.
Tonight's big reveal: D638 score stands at 1.08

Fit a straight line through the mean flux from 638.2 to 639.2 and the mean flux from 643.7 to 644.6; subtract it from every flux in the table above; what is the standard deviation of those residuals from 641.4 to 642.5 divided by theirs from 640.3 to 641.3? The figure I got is 1.0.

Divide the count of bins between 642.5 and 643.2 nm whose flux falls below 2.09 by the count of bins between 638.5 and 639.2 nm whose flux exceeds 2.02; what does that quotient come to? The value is 1.00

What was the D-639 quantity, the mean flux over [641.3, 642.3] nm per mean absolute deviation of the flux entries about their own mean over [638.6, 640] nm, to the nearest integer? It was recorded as 22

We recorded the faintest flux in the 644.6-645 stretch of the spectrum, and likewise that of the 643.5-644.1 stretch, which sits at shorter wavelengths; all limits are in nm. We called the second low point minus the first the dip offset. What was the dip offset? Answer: 0.21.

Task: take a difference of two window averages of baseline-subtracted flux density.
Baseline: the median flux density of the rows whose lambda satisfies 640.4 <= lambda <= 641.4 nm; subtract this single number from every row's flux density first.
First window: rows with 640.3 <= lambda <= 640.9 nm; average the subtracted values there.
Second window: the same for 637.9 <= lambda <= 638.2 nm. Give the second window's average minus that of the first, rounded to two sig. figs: -0.12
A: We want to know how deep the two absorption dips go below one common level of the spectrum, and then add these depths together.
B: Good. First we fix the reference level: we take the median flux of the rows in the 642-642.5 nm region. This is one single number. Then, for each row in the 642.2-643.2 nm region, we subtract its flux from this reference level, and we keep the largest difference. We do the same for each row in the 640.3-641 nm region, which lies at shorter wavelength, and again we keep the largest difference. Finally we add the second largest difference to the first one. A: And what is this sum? 0.30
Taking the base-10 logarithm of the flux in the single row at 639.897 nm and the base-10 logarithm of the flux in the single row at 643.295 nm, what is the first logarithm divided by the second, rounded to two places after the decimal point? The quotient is 1.01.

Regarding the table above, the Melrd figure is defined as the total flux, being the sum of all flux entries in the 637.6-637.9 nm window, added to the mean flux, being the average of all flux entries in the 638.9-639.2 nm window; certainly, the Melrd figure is 6.19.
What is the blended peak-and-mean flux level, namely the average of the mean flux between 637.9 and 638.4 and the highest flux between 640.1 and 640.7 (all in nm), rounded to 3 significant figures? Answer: 2.12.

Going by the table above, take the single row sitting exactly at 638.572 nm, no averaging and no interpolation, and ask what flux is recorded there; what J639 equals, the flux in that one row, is 1.99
